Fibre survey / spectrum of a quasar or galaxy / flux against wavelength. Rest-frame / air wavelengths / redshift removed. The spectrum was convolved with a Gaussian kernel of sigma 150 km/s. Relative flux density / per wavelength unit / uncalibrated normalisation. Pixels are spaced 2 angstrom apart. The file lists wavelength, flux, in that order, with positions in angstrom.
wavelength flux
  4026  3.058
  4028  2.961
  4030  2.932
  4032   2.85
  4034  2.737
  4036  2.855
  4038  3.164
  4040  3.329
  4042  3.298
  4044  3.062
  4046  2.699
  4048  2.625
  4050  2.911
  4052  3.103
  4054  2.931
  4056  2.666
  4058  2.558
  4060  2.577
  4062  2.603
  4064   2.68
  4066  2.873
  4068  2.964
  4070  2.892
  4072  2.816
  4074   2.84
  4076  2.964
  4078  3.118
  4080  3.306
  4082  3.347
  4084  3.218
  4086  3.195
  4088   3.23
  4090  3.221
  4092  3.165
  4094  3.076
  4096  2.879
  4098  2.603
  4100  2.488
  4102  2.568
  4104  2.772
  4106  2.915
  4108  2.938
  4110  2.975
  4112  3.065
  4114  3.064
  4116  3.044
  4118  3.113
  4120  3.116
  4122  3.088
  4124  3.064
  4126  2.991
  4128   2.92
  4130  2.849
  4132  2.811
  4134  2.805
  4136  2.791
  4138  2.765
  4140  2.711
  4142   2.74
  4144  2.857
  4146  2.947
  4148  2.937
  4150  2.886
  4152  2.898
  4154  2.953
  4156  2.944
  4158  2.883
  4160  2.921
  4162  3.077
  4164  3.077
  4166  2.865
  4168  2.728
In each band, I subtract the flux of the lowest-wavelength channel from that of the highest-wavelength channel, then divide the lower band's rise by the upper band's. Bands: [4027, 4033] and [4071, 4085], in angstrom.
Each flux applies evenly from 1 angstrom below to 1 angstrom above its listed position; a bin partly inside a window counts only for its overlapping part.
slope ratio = 0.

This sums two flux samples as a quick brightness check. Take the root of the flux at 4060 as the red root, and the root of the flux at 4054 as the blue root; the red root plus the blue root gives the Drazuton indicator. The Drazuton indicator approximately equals 3.32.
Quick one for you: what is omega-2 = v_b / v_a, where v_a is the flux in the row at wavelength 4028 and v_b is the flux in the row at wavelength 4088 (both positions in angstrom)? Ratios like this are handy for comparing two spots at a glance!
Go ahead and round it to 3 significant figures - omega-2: 1.09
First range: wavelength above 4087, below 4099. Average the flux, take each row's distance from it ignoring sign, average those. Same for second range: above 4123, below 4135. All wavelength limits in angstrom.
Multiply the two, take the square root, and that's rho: 0.128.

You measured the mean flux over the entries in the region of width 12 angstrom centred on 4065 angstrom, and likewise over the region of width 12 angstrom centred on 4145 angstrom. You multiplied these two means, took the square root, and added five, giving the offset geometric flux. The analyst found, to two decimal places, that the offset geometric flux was 7.81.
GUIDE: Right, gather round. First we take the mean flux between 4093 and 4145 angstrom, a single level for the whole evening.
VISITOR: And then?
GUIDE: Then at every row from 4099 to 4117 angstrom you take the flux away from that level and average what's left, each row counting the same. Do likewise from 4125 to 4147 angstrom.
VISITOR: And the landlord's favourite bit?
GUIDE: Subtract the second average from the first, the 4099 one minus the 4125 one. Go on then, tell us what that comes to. -0.03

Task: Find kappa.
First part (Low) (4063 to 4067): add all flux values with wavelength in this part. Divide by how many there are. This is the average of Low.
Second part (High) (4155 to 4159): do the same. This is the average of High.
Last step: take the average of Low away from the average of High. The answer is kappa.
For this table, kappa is 0.14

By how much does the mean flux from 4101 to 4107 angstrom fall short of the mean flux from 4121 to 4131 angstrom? 0.23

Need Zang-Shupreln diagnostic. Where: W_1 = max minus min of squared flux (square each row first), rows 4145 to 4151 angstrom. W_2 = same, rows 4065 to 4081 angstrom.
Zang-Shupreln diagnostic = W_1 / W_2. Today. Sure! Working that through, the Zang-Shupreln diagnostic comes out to 0.1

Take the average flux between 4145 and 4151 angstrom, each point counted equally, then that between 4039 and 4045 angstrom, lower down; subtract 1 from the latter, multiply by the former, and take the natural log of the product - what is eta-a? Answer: 1.87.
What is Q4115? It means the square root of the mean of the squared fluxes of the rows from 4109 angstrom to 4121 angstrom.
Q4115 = 3.06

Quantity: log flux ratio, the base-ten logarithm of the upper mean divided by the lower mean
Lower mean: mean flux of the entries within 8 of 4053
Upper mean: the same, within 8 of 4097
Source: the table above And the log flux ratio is 0.01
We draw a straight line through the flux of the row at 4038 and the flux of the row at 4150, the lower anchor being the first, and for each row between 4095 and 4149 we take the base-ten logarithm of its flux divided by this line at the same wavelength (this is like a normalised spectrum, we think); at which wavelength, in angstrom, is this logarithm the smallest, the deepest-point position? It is 4100 angstrom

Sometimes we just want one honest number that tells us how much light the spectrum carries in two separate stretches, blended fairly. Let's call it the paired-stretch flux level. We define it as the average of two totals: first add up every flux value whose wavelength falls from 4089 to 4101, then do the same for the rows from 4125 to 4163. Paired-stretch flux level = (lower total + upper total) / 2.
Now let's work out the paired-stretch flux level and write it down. 36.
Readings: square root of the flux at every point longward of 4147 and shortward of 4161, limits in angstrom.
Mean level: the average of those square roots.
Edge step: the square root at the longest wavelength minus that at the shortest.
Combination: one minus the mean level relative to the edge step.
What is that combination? 366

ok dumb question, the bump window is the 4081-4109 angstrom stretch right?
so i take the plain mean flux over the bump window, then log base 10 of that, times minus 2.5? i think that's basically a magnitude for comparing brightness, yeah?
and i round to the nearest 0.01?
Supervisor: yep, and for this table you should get -1.18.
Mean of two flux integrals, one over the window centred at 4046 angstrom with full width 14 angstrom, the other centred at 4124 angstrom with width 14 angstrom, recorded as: 42.2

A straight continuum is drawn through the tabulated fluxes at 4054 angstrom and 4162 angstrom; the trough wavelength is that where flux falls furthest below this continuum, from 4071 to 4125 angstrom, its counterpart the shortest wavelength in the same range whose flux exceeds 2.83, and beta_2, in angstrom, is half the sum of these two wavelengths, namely 4087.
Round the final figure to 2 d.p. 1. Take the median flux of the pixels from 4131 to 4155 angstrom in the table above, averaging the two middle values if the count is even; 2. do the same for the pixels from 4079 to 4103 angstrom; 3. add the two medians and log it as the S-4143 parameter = 6.01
